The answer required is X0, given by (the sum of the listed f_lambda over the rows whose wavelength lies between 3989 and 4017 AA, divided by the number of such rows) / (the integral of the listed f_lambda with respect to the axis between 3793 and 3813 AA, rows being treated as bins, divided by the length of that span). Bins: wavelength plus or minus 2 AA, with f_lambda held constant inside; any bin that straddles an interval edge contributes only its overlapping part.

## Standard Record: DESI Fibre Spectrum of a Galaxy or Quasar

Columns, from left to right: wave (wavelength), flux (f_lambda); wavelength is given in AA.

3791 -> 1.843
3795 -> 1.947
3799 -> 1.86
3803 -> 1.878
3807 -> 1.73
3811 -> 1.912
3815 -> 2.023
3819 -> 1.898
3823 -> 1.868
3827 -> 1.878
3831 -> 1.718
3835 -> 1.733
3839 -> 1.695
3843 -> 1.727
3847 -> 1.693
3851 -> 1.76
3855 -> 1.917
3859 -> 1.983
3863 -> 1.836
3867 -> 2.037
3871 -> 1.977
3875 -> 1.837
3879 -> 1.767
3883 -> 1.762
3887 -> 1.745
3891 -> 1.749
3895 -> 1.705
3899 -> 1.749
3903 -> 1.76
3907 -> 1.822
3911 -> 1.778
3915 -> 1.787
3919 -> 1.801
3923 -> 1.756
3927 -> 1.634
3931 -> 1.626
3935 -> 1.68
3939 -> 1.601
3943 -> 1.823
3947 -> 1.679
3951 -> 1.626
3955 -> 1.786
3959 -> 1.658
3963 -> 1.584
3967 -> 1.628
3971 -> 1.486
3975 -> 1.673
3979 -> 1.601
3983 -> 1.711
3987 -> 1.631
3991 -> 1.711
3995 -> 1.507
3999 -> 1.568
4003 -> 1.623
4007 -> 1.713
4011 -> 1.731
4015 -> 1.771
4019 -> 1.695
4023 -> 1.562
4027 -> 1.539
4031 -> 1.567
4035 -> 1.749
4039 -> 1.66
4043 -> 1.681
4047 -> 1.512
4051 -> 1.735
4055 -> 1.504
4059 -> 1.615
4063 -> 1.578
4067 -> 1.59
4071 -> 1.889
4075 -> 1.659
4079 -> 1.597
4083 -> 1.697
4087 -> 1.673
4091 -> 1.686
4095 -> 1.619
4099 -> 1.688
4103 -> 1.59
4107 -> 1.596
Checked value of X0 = 0.89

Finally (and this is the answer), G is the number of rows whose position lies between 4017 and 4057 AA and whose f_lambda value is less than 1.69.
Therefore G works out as 7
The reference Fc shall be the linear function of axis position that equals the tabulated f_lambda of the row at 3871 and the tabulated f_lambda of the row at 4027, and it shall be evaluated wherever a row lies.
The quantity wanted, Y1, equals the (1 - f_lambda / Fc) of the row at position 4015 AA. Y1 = -0.13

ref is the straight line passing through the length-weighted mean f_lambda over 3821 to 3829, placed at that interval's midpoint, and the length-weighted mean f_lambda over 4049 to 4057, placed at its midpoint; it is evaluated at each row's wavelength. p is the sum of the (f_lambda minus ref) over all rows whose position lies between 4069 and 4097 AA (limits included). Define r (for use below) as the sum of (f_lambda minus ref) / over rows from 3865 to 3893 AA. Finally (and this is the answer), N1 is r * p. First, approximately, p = 0.72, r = 0.183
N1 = 0.131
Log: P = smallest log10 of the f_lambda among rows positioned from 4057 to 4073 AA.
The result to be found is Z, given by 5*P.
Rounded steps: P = 0.198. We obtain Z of 0.991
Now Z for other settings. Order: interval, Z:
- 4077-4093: 1.017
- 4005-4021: 1.146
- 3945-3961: 1.056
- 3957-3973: 0.860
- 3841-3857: 1.143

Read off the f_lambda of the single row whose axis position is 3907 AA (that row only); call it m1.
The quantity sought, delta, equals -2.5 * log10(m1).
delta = -0.65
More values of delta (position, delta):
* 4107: -0.51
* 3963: -0.50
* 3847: -0.57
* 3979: -0.51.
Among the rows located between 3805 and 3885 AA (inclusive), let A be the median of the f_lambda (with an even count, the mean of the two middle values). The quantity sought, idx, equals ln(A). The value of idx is 0.61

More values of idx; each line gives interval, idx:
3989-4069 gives 0.48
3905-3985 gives 0.52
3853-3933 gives 0.57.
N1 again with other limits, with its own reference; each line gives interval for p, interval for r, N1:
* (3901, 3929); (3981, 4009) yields 0.023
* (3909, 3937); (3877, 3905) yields 0.103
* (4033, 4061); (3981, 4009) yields -0.024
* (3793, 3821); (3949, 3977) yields 0.002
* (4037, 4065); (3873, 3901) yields 0.021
